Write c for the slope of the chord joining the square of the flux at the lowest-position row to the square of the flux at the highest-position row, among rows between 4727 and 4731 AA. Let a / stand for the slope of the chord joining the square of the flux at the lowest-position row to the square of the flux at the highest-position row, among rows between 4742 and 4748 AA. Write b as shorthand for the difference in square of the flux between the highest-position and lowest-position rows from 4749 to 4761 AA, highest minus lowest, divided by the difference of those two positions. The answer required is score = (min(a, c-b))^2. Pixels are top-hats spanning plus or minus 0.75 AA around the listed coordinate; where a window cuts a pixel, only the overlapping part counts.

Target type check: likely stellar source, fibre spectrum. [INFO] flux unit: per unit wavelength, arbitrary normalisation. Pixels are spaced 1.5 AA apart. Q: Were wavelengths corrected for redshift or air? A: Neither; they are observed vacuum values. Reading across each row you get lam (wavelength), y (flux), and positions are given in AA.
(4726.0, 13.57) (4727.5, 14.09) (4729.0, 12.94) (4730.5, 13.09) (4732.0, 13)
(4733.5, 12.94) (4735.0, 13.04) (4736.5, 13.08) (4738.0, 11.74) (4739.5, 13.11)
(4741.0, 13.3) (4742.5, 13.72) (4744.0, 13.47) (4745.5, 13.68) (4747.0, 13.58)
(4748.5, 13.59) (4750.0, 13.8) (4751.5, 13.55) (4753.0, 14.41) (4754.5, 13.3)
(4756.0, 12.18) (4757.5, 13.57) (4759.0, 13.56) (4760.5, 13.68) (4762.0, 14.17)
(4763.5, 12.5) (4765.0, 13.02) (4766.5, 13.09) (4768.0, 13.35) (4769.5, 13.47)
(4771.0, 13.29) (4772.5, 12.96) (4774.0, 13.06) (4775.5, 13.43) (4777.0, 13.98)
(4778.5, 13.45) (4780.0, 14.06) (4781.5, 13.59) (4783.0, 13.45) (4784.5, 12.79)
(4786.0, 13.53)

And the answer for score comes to 76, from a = -0.8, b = 0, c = -9.1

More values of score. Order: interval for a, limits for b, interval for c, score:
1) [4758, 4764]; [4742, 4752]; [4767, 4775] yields 38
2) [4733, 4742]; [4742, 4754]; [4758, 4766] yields 18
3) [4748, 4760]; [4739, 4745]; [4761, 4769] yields 35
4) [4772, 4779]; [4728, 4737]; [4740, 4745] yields 1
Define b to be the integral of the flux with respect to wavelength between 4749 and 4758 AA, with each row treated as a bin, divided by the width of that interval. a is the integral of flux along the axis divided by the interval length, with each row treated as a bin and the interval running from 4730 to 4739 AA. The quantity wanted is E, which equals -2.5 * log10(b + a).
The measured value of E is -3.55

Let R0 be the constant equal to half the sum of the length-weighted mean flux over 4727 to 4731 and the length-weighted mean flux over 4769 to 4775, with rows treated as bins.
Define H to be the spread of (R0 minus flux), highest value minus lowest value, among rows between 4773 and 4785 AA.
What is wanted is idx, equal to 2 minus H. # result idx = 0.73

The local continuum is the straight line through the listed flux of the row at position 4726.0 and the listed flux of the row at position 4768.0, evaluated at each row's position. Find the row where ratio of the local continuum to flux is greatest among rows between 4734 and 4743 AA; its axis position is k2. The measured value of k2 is 4738.0 AA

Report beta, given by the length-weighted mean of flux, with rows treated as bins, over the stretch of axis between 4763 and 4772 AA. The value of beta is 13.1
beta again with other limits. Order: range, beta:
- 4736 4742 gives 12.8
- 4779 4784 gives 13.6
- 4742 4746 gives 13.6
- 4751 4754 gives 14.0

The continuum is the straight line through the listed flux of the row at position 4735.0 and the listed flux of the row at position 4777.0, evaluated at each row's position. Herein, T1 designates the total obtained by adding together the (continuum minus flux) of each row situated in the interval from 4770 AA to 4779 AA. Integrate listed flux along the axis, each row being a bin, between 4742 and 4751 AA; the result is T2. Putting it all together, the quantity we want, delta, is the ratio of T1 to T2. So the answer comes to 0.028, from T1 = 3.4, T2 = 123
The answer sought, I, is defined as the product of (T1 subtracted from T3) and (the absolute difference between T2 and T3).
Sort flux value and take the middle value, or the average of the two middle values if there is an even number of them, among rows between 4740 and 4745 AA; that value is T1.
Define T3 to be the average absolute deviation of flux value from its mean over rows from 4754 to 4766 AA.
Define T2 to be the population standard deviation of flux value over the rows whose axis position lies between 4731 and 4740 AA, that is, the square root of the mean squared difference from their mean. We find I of -0.3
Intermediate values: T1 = 13.47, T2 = 0.49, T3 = 0.51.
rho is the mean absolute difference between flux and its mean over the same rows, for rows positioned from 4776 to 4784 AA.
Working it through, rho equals 0.25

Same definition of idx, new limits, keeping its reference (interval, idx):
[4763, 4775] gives 1.03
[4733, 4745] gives 0.02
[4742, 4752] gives 1.67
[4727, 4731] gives 0.85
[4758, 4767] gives 0.33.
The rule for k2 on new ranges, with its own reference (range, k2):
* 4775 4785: 4784.5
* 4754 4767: 4756.0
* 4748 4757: 4756.0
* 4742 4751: 4744.0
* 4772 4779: 4772.5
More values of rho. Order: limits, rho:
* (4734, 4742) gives 0.45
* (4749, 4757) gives 0.57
